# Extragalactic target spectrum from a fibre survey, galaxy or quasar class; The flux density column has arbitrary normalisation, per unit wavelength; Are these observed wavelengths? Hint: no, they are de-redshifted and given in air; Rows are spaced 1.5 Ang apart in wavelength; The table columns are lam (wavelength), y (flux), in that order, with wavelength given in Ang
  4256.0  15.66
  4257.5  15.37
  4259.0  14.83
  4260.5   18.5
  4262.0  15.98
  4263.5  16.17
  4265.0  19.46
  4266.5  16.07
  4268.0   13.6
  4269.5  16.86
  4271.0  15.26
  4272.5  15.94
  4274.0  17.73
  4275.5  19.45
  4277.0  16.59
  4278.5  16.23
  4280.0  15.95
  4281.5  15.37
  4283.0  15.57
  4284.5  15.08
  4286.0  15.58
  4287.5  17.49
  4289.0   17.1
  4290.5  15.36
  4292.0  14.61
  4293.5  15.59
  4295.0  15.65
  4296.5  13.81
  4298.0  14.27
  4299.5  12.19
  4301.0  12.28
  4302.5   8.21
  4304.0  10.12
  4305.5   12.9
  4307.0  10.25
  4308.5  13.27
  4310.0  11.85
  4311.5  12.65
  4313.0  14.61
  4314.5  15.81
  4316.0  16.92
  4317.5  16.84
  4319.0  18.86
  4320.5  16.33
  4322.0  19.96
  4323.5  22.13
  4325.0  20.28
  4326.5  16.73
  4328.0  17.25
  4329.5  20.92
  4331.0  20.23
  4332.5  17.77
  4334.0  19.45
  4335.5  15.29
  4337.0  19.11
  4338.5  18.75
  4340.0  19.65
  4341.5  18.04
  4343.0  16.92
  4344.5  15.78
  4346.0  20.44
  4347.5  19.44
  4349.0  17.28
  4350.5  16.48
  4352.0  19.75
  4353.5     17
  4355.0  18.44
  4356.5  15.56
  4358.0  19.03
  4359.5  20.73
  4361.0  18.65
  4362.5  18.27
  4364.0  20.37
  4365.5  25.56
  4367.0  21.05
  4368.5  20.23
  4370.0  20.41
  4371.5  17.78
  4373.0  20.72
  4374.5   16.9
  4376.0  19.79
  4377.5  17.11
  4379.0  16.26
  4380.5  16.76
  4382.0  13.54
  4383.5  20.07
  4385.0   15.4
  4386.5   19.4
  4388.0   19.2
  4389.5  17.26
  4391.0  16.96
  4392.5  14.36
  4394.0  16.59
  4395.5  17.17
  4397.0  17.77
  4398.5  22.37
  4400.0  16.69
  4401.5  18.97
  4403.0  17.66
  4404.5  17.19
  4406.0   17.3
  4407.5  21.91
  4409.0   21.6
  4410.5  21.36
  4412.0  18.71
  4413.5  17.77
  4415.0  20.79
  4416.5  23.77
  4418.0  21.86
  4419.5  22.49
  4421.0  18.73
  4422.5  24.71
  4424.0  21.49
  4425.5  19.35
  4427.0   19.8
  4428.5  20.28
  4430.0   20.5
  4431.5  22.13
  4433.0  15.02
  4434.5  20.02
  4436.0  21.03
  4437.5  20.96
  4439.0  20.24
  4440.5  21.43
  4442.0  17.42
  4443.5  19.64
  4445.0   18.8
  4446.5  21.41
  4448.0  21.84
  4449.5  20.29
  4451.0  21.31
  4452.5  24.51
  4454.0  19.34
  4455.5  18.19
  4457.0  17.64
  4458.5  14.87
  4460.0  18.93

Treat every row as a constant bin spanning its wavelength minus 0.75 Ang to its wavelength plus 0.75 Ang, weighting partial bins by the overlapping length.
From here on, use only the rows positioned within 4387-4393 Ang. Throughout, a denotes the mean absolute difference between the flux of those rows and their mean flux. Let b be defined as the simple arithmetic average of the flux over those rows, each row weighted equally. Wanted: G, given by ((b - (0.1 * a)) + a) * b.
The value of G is 307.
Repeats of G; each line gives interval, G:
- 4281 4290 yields 269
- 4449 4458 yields 442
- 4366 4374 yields 418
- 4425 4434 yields 408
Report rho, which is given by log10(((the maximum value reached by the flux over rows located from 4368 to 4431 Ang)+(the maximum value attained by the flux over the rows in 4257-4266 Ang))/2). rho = 1.34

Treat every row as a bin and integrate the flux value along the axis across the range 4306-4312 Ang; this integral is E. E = 72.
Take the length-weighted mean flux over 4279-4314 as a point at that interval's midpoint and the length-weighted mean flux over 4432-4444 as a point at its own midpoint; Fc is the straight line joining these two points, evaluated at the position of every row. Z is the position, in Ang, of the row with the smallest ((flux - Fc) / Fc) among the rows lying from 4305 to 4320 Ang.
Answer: 4307.0 Ang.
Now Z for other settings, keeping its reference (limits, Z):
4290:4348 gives 4302.5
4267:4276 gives 4268.0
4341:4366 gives 4356.5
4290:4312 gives 4302.5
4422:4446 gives 4433.0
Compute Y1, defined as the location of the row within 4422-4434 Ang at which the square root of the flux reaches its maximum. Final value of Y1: 4422.5 Ang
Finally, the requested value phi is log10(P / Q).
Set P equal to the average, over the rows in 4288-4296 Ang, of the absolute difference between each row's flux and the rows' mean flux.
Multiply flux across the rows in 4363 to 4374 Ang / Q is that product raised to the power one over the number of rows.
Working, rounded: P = 0.58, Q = 21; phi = -1.56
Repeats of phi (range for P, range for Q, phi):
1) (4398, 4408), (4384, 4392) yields -0.97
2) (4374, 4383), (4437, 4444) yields -1.21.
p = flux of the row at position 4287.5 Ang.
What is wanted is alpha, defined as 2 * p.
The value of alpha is 35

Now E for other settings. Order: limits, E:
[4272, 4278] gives 105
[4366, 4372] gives 121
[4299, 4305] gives 64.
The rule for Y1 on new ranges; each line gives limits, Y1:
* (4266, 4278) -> 4275.5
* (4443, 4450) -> 4448.0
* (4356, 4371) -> 4365.5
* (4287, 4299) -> 4287.5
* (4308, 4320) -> 4319.0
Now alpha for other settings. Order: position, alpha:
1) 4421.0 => 37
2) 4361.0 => 37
